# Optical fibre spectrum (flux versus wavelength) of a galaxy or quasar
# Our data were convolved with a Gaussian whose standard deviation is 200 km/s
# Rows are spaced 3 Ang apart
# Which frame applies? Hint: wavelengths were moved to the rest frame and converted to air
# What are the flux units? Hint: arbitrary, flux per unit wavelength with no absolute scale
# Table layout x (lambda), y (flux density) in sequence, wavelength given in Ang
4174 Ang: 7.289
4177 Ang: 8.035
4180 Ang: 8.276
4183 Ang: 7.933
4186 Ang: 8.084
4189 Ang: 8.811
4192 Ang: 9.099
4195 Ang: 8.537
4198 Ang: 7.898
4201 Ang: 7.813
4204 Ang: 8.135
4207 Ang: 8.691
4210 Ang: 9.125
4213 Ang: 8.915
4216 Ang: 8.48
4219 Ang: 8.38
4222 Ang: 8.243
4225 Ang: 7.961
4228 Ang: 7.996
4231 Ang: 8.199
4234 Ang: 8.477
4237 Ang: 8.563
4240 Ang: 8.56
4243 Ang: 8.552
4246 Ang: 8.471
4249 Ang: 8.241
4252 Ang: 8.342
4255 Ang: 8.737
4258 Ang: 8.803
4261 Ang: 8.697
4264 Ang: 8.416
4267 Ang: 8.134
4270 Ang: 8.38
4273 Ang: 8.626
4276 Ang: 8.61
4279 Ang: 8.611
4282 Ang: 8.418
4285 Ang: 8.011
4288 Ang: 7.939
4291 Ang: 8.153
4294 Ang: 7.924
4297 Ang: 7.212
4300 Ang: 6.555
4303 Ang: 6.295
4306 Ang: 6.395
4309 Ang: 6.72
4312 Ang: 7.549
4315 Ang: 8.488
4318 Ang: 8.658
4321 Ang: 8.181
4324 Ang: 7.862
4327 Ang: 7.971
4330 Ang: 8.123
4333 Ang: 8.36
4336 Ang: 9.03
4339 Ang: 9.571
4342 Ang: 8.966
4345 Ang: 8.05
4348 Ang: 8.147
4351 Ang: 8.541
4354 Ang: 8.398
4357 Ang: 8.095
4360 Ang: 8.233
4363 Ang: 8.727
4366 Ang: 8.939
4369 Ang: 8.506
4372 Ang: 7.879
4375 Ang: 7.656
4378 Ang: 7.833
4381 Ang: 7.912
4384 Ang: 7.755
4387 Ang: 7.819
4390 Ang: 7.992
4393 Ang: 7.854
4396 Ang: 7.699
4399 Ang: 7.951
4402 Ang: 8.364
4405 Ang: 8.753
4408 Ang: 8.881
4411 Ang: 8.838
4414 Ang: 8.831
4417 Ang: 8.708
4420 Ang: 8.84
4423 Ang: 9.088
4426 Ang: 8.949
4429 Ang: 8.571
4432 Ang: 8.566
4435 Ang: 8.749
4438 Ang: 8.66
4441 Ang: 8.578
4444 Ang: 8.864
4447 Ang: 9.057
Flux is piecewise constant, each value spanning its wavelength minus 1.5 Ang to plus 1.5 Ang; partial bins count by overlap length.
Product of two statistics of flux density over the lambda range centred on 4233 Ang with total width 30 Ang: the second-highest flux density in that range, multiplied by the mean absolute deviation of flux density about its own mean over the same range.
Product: 1.6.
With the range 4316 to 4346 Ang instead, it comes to 4.2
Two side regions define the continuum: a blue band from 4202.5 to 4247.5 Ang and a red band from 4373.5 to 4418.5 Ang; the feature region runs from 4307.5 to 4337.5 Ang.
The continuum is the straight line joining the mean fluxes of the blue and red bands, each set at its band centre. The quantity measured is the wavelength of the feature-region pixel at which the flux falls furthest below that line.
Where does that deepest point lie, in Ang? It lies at 4309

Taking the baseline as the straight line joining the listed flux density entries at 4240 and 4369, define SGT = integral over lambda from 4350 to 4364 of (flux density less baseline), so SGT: -2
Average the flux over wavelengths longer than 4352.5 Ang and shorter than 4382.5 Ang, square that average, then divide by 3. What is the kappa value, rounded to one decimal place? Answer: 22.5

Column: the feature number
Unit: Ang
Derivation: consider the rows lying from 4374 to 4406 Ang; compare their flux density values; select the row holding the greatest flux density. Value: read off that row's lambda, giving 4405 Ang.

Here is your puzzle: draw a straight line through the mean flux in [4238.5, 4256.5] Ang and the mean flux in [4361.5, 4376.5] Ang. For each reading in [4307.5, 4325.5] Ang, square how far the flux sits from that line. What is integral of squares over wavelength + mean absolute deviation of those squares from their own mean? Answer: 13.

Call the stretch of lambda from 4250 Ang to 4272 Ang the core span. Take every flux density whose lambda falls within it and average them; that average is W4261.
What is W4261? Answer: 8.5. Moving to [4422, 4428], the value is 9.0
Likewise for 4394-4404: 8.0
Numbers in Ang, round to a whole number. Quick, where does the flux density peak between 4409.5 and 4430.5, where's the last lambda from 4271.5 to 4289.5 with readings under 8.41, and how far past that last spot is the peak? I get 135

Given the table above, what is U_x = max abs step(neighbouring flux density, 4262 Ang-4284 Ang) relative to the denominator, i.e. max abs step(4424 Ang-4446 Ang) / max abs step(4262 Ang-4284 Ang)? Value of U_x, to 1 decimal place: 1.3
